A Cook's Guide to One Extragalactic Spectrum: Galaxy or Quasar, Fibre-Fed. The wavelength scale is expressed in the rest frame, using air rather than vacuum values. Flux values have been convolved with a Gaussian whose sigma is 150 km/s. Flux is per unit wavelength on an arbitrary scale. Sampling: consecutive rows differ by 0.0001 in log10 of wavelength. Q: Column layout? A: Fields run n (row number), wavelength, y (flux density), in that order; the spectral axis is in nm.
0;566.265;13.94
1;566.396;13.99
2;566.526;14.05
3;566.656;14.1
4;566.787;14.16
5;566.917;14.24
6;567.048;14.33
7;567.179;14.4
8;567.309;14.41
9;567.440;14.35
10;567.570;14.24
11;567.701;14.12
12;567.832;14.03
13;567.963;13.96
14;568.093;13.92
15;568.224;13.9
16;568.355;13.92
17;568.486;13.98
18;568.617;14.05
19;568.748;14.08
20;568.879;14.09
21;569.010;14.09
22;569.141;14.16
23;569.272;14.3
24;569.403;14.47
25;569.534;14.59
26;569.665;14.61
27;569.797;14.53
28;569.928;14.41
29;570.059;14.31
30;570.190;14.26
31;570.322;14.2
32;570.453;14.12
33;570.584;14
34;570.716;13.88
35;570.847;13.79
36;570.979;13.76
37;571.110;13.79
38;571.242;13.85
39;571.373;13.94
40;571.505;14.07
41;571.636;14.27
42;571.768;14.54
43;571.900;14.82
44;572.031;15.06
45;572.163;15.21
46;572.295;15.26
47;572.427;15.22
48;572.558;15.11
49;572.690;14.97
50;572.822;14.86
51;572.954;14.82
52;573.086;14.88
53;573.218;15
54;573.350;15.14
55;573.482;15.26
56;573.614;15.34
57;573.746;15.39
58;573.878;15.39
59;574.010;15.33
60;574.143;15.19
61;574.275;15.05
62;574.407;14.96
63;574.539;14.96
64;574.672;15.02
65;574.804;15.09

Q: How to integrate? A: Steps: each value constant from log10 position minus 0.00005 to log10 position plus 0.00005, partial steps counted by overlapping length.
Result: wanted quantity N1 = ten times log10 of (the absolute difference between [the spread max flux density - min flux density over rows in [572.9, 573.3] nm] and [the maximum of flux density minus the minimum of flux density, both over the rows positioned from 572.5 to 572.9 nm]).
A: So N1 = -12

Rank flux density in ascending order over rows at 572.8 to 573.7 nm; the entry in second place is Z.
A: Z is 14.86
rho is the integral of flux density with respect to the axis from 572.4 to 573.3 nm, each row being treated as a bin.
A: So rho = 13.5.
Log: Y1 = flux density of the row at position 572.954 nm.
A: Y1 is 14.82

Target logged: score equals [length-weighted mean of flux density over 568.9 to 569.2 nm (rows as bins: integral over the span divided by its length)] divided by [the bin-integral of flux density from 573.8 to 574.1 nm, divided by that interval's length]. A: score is 0.92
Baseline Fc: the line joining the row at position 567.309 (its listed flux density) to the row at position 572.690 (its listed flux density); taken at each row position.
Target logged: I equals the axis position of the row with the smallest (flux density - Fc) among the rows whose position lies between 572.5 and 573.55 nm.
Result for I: 572.954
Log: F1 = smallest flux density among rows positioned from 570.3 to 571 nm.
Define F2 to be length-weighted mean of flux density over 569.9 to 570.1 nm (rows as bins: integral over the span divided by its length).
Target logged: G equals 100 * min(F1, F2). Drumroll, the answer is 1376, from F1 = 13.76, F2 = 14.4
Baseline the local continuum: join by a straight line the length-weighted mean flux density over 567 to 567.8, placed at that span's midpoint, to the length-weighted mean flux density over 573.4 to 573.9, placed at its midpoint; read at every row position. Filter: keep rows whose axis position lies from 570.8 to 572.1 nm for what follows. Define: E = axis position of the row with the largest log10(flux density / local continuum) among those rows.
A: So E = 572.031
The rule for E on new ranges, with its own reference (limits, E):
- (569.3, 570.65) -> 569.534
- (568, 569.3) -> 569.272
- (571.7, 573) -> 572.295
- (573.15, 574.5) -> 573.746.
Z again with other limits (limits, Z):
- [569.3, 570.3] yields 14.31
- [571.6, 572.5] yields 14.54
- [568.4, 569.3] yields 14.05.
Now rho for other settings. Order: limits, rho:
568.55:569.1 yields 7.7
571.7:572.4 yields 10.5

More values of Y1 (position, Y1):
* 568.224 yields 13.9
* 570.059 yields 14.31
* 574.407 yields 14.96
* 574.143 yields 15.19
